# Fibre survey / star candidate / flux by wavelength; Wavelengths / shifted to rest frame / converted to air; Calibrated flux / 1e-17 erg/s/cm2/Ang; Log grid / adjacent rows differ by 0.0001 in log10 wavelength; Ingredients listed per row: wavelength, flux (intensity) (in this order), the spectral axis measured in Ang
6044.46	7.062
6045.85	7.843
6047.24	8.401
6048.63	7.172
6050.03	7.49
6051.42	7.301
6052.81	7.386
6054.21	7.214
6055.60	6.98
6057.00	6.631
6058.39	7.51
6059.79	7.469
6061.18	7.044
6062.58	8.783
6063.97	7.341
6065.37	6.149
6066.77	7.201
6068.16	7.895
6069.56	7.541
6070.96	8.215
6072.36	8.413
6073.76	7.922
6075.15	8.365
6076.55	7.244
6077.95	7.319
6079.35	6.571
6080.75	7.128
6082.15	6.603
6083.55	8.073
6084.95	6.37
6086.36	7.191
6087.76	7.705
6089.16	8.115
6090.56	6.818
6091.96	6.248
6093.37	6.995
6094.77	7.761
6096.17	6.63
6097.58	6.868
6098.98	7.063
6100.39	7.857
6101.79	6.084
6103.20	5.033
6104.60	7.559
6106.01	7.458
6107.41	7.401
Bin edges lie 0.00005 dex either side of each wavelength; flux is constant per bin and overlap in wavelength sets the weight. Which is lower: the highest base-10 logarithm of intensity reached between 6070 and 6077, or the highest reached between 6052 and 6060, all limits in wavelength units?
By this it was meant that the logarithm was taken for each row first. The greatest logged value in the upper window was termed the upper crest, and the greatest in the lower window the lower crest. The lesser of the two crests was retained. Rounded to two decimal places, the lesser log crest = 0.88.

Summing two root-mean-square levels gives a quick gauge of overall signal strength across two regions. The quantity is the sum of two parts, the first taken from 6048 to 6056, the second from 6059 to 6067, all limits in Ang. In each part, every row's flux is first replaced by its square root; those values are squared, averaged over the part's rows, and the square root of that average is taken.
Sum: 5.40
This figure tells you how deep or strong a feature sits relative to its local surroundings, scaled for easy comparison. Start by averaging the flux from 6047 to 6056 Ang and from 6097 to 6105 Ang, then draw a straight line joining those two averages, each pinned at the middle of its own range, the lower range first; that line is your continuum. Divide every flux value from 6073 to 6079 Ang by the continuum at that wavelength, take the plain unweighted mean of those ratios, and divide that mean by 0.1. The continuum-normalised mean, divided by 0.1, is 10.9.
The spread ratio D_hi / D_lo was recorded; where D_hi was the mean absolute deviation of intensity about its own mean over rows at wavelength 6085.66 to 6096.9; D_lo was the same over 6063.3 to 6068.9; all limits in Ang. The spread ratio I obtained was 1.0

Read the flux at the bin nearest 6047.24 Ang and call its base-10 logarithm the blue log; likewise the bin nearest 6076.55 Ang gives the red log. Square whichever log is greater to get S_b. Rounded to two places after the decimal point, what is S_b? 0.85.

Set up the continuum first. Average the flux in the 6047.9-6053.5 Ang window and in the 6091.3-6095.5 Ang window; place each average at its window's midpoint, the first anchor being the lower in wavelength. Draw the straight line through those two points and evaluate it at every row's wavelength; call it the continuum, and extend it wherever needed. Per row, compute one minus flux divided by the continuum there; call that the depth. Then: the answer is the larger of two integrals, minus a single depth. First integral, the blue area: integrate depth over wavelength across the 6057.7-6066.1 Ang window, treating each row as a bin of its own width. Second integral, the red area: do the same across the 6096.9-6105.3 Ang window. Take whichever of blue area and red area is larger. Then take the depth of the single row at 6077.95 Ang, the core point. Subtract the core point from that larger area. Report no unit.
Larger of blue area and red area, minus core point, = 0.27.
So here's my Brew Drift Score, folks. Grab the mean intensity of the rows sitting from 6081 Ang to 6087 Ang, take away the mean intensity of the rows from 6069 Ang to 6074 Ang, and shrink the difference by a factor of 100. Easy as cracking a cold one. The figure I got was -0.010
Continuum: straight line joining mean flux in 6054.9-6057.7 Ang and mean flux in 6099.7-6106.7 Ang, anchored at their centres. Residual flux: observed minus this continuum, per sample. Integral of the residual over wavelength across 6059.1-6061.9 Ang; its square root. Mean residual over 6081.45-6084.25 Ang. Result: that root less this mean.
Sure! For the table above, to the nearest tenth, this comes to 0.6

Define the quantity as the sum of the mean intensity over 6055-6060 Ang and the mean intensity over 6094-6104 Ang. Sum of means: 13.9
